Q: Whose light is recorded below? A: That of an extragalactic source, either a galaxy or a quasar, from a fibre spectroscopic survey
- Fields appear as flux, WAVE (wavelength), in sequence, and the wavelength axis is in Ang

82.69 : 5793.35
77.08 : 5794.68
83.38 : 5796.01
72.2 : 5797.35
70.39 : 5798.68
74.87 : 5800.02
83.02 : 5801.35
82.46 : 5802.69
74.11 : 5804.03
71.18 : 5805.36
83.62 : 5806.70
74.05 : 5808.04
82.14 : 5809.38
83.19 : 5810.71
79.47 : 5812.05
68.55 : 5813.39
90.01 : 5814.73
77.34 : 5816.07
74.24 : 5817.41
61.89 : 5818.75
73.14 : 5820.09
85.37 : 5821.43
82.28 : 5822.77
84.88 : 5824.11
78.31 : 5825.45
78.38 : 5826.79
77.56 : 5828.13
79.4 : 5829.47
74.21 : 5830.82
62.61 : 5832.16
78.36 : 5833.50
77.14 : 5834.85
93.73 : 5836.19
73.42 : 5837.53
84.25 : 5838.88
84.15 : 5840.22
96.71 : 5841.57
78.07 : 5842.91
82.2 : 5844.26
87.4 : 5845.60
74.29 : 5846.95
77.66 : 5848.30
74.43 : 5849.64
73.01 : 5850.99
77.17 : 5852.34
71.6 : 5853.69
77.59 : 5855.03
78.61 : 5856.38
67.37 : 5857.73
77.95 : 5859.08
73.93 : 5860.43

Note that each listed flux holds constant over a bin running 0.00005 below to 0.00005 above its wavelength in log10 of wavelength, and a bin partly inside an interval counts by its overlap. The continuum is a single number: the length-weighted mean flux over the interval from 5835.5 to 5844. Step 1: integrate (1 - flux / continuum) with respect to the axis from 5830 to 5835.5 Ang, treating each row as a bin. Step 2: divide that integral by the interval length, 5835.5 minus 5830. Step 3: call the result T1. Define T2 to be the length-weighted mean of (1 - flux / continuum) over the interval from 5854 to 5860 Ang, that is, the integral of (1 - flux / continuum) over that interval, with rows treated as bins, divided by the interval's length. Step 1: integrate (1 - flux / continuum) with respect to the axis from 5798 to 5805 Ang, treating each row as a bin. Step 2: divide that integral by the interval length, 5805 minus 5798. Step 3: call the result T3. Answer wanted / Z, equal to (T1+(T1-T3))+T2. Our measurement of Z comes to 0.29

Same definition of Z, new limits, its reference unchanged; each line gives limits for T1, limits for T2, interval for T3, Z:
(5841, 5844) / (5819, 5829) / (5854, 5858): -0.08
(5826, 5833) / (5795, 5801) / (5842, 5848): 0.31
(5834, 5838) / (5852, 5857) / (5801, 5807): 0.10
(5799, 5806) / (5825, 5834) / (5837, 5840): 0.24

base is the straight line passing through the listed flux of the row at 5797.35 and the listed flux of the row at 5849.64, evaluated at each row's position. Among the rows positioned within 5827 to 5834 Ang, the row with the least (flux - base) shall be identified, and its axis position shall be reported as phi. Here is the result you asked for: 5832.16 Ang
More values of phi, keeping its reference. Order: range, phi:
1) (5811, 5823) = 5818.75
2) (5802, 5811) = 5805.36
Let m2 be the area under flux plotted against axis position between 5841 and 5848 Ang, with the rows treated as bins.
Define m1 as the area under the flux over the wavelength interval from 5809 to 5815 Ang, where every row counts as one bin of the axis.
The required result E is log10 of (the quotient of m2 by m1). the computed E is 0.08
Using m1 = 480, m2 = 582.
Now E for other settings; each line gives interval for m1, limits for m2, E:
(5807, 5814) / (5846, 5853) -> -0.01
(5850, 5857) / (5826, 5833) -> -0.01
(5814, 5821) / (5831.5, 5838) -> -0.02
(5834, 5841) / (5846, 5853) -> -0.04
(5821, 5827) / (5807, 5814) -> 0.04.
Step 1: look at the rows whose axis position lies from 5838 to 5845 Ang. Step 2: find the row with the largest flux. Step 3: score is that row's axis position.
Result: 5841.57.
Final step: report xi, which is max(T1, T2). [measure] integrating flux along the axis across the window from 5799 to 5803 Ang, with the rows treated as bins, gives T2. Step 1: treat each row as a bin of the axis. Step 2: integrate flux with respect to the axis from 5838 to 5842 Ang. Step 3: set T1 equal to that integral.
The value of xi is 348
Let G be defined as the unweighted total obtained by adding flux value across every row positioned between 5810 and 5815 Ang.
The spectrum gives 321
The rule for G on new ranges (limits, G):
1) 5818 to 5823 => 303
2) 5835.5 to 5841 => 336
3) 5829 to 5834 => 295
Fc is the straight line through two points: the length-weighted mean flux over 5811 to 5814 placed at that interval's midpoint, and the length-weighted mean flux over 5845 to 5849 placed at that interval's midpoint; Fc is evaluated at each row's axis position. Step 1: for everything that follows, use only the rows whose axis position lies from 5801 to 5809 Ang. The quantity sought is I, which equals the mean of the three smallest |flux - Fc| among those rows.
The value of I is 1.2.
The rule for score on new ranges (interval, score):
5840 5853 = 5841.57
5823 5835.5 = 5824.11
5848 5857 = 5856.38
